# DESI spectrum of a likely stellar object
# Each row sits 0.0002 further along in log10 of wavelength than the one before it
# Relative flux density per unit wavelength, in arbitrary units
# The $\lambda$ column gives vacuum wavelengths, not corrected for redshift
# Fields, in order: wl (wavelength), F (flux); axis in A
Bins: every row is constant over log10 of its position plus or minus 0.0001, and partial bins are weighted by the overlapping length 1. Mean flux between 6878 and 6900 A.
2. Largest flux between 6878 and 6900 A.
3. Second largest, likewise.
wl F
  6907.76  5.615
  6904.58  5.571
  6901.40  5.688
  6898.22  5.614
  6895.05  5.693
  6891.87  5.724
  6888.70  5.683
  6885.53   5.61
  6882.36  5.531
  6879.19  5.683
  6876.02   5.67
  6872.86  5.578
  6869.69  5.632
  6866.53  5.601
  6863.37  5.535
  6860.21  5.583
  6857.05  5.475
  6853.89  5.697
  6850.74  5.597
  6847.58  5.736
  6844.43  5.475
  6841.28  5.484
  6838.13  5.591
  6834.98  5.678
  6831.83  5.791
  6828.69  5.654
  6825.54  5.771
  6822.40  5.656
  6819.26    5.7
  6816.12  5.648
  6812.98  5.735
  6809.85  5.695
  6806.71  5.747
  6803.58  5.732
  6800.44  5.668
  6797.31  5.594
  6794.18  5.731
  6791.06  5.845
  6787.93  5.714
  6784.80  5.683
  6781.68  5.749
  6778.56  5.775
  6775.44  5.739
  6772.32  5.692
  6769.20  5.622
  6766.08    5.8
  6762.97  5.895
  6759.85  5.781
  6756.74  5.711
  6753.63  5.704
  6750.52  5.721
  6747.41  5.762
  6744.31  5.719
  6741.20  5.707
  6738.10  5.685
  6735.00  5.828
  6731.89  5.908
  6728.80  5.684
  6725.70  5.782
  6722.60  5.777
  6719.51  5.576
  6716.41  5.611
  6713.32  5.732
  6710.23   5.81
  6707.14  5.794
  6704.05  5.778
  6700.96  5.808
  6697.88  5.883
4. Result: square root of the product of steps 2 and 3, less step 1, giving 0.060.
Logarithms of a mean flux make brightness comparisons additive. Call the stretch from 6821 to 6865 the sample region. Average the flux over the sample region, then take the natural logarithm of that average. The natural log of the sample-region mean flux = 1.73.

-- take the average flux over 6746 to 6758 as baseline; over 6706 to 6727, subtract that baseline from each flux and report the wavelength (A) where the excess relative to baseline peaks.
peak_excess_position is 6710.23 A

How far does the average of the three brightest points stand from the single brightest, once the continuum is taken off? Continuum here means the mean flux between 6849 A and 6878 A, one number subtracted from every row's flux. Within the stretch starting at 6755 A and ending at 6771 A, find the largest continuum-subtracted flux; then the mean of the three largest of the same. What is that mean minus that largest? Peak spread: -0.07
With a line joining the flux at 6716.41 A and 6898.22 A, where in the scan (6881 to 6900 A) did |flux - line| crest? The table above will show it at 6891.87 A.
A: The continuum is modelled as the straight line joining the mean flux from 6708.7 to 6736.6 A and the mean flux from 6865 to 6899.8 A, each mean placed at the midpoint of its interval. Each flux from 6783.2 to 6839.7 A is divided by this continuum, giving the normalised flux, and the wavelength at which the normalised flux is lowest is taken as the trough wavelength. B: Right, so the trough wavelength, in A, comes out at 6797.31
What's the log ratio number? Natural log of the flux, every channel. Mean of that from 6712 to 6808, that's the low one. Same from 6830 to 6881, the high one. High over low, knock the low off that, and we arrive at -0.758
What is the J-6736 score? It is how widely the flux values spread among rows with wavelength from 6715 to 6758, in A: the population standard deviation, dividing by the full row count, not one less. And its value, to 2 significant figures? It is 0.081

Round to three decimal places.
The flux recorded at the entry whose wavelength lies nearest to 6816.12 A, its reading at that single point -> 5.648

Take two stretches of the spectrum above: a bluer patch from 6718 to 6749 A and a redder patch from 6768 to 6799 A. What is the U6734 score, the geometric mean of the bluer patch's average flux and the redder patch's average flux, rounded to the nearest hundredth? 5.73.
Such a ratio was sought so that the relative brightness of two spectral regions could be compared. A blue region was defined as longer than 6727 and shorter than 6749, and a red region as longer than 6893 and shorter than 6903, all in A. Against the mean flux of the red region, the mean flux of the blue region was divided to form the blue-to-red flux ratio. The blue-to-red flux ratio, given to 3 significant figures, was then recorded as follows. 1.02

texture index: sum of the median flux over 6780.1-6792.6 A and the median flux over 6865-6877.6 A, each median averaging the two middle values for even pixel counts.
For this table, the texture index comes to 11.3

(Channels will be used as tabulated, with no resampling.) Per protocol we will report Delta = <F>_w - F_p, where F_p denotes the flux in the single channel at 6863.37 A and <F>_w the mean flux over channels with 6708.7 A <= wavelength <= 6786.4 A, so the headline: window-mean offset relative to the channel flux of 0.20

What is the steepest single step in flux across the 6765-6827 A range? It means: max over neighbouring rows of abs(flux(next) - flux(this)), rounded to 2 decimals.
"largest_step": 0.18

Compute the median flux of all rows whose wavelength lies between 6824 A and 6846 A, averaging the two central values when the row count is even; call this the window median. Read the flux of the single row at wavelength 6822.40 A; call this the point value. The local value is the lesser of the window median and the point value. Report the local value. 5.65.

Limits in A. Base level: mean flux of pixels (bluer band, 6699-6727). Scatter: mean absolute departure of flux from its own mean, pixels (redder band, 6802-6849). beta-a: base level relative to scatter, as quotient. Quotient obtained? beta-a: 81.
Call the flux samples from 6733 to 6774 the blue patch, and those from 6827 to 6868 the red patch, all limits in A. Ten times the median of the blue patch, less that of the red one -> 51.6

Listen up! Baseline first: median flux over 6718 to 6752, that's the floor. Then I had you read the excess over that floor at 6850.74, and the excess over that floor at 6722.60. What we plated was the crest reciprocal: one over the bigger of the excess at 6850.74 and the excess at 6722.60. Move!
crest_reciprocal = 18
